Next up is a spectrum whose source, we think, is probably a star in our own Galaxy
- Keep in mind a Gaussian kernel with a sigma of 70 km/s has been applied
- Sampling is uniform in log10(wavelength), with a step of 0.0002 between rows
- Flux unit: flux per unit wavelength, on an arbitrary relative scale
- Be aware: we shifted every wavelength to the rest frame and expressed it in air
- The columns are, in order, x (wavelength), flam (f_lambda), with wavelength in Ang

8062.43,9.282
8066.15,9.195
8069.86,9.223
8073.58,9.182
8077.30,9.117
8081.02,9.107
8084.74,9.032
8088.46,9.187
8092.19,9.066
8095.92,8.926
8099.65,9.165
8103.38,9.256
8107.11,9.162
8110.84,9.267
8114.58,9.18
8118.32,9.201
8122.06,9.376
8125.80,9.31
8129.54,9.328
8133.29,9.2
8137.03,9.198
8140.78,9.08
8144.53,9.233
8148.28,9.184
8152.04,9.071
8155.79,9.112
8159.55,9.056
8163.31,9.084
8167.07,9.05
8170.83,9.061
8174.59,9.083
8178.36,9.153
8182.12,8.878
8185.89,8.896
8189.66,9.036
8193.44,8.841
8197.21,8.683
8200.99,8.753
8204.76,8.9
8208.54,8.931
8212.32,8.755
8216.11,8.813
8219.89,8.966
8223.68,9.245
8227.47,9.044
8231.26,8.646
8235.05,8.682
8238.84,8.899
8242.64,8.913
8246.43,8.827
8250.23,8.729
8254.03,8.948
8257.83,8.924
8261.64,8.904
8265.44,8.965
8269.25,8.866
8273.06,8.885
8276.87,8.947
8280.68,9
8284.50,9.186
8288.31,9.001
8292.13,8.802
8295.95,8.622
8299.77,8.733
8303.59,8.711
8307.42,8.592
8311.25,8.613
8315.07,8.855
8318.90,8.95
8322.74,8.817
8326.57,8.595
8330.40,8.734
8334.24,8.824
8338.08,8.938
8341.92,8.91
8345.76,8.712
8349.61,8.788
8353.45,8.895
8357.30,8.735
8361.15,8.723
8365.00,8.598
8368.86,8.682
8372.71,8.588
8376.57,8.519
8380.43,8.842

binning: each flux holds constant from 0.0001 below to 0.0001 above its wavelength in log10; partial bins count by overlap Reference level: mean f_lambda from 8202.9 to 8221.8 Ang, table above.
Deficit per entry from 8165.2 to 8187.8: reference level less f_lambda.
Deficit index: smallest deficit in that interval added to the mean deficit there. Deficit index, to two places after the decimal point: -0.43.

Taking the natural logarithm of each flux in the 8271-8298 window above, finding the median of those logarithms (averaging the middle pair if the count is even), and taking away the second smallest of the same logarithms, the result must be 0.016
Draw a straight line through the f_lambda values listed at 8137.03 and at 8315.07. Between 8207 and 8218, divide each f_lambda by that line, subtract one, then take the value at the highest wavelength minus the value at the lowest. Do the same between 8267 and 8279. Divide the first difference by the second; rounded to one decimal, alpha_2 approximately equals -1.1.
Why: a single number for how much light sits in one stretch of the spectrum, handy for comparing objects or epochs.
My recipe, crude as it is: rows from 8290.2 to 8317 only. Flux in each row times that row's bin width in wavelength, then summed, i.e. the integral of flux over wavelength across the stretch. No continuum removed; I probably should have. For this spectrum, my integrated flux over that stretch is 233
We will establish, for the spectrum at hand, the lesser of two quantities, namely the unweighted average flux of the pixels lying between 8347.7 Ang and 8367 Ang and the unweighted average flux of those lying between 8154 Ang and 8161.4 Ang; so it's 8.75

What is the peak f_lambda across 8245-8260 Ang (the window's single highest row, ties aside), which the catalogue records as 8.948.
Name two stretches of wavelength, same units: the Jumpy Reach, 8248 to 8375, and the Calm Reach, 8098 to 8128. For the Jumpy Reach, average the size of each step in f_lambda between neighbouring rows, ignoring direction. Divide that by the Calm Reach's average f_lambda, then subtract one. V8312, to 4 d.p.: -0.9882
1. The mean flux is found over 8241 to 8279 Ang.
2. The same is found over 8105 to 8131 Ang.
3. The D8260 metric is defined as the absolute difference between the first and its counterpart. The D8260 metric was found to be 0.37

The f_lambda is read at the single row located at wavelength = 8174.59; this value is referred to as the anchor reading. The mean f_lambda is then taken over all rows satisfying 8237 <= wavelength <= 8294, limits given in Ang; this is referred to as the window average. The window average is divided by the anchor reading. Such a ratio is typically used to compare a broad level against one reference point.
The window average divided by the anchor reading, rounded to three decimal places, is 0.982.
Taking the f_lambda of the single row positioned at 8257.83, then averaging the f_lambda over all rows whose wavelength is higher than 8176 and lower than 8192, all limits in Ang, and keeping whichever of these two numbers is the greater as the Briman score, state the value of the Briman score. 8.99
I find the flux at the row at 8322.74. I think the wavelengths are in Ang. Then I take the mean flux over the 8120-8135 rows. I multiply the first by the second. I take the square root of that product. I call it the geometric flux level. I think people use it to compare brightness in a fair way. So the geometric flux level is 9.06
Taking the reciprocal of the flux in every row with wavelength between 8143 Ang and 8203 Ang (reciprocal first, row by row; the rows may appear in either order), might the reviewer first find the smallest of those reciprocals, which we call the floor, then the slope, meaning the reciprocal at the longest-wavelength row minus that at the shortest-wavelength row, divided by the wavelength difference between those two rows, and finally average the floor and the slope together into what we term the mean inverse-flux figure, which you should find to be 0.0542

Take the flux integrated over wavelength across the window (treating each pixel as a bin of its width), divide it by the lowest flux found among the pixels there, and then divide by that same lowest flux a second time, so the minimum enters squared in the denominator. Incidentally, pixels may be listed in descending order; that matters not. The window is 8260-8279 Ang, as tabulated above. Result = 2.16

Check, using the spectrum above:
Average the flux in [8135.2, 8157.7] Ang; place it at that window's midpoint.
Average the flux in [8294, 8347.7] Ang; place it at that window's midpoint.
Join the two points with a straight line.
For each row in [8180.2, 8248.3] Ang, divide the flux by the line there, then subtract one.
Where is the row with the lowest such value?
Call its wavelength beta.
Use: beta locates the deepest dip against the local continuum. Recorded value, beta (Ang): 8197.21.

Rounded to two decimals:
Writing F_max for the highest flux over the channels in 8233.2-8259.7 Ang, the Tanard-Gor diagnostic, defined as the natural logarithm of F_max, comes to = 2.19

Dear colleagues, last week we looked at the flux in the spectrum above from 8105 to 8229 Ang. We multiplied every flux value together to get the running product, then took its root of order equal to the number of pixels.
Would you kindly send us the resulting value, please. 9.06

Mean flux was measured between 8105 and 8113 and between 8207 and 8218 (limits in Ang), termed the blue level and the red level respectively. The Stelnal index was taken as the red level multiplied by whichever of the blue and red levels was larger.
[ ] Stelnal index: 81.4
